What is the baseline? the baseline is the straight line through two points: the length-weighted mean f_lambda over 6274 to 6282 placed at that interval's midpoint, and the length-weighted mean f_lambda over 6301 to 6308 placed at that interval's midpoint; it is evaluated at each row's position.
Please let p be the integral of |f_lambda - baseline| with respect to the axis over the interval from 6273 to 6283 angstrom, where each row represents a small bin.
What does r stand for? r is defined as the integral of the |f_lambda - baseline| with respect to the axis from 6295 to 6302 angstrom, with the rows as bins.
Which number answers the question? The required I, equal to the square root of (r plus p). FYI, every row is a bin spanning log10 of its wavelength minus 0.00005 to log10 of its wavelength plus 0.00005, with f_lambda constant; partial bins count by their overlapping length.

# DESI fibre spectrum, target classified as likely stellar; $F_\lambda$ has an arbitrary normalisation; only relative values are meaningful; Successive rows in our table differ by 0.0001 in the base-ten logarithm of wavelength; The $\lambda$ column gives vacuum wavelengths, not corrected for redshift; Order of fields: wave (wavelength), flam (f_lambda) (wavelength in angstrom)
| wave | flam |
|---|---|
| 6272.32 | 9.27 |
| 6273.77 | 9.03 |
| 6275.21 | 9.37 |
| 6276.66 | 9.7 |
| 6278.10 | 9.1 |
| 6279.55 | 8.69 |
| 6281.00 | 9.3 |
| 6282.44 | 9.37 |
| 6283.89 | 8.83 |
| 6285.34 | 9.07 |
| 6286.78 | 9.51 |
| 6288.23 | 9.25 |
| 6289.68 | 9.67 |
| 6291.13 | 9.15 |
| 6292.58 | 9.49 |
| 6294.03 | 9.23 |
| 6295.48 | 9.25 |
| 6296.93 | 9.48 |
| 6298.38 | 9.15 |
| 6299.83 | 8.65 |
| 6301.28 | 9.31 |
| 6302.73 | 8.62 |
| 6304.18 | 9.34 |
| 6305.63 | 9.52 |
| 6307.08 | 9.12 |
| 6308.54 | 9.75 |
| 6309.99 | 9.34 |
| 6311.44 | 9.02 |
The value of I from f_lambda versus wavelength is 2.0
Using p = 2.44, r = 1.5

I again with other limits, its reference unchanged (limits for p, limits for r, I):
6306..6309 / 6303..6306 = 1.3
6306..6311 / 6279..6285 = 1.7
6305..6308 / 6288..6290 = 1.1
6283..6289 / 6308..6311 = 1.5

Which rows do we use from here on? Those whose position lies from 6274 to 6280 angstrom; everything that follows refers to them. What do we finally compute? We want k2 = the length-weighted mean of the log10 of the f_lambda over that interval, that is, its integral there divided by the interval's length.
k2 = 0.965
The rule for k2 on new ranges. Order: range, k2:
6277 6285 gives 0.958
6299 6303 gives 0.949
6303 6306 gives 0.969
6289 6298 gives 0.971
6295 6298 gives 0.971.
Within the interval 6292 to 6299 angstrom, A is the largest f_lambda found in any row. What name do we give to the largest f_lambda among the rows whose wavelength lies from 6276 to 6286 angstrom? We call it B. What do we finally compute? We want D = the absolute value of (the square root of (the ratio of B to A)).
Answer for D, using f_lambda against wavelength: 1.01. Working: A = 9.49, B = 9.7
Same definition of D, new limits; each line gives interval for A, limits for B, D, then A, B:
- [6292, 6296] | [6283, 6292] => 1.01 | 9.49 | 9.67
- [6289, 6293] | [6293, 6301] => 0.99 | 9.67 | 9.48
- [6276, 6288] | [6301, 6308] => 0.99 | 9.7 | 9.52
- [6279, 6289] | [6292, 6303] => 1.00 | 9.51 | 9.49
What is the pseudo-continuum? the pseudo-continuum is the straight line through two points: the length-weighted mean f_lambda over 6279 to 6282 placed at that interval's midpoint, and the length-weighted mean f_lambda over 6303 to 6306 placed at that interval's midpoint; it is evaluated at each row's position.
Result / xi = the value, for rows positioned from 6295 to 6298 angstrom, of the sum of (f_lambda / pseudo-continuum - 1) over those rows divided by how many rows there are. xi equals 0.016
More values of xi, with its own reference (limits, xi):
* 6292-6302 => 0.000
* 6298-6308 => -0.020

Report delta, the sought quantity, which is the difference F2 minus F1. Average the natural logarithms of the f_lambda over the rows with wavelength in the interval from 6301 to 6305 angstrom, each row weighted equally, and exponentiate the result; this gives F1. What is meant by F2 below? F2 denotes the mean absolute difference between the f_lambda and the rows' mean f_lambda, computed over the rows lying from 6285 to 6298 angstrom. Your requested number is -8.91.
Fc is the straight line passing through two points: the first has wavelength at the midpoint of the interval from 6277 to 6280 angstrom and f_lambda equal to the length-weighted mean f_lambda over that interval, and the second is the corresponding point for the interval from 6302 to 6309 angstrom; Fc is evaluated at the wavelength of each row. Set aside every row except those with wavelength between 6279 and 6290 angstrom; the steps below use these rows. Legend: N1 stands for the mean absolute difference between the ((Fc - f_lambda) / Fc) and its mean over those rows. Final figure 0.028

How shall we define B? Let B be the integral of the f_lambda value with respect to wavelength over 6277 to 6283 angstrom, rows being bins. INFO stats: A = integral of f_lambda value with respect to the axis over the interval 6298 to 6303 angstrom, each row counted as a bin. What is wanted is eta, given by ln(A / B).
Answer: -0.205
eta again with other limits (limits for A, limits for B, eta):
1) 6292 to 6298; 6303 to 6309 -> -0.001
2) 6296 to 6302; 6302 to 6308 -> -0.002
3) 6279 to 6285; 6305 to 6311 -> -0.039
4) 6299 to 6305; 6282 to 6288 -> -0.021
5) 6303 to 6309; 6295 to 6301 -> 0.023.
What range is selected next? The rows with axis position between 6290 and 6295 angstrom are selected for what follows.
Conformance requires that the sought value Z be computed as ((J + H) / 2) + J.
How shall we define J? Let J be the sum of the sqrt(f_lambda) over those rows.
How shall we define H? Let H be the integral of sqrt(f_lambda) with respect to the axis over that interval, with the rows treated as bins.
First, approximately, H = 15.2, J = 9.14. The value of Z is 21.3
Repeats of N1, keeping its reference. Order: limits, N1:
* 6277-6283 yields 0.023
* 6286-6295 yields 0.020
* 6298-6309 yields 0.031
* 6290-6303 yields 0.027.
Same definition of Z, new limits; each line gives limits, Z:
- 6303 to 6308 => 21.4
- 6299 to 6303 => 19.4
